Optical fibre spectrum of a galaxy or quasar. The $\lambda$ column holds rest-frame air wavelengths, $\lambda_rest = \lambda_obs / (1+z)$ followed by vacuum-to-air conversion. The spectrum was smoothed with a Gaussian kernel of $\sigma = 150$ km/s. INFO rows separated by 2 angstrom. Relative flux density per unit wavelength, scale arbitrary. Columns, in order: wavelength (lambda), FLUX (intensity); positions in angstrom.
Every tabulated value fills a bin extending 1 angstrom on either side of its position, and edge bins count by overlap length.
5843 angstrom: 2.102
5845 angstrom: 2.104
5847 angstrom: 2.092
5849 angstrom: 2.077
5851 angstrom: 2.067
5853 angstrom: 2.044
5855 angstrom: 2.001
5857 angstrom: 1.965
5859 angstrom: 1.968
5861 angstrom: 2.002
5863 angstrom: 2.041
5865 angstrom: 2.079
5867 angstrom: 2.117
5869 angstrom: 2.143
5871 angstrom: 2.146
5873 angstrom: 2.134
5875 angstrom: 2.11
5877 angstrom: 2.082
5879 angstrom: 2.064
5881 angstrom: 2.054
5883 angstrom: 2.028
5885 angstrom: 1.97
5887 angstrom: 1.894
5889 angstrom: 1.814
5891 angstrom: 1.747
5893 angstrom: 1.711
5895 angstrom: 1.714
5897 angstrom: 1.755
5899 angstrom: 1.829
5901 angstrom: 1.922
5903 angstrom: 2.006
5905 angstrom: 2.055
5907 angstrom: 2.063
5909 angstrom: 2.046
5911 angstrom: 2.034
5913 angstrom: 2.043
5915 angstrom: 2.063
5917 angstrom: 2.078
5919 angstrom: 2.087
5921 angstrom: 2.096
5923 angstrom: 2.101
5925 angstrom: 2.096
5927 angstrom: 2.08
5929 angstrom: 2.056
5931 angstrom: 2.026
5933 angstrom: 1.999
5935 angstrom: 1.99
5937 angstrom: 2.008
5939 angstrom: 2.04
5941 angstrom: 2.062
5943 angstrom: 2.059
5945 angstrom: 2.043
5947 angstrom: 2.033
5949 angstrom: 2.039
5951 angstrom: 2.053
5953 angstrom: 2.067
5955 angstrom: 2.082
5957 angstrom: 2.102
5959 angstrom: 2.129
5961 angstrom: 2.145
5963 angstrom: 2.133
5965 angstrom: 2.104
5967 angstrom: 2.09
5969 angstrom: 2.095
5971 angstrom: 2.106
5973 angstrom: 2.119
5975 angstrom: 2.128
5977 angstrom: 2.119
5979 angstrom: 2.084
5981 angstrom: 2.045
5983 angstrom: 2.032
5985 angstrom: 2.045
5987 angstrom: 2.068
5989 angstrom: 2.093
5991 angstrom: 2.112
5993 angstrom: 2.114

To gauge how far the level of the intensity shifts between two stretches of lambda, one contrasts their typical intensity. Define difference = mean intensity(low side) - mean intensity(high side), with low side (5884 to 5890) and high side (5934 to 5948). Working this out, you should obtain -0.14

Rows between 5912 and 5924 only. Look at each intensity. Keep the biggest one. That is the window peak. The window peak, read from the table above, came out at 2.101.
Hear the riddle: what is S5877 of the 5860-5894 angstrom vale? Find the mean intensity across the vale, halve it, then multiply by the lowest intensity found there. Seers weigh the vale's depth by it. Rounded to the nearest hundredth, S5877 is 1.72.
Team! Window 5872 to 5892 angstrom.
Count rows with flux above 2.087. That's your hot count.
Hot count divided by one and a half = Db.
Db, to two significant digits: 1.3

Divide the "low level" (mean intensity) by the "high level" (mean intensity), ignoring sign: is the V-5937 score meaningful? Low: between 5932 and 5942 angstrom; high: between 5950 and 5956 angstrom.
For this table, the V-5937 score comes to 0.98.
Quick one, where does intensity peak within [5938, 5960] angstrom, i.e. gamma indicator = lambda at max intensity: 5959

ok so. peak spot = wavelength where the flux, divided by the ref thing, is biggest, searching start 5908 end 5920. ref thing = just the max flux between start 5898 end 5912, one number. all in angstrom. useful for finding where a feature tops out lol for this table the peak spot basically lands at 5919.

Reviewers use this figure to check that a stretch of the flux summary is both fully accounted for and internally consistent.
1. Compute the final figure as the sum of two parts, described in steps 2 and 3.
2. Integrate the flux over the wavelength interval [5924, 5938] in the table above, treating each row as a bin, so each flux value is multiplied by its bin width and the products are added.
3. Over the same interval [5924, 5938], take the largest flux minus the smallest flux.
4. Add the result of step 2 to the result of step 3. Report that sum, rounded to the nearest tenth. 28.6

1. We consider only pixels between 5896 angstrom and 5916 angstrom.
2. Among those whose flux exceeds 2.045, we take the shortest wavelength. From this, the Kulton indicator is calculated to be 5905 angstrom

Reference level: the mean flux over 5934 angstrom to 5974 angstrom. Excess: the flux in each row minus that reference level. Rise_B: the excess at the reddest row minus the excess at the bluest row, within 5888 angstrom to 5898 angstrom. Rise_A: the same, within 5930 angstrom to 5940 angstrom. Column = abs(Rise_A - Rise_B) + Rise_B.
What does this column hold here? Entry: 0.014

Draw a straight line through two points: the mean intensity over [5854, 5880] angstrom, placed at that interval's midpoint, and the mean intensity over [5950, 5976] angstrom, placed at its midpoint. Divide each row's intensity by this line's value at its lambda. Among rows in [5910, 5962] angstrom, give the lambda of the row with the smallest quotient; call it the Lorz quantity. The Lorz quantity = 5935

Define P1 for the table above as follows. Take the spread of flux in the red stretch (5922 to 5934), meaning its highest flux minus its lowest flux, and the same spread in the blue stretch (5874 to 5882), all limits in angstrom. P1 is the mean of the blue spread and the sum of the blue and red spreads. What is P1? 0.11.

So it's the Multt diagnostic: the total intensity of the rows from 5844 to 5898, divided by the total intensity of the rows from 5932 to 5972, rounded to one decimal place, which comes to 1.3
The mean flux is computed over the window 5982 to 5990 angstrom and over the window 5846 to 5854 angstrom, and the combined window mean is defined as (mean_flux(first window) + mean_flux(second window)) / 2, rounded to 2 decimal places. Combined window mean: 2.06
